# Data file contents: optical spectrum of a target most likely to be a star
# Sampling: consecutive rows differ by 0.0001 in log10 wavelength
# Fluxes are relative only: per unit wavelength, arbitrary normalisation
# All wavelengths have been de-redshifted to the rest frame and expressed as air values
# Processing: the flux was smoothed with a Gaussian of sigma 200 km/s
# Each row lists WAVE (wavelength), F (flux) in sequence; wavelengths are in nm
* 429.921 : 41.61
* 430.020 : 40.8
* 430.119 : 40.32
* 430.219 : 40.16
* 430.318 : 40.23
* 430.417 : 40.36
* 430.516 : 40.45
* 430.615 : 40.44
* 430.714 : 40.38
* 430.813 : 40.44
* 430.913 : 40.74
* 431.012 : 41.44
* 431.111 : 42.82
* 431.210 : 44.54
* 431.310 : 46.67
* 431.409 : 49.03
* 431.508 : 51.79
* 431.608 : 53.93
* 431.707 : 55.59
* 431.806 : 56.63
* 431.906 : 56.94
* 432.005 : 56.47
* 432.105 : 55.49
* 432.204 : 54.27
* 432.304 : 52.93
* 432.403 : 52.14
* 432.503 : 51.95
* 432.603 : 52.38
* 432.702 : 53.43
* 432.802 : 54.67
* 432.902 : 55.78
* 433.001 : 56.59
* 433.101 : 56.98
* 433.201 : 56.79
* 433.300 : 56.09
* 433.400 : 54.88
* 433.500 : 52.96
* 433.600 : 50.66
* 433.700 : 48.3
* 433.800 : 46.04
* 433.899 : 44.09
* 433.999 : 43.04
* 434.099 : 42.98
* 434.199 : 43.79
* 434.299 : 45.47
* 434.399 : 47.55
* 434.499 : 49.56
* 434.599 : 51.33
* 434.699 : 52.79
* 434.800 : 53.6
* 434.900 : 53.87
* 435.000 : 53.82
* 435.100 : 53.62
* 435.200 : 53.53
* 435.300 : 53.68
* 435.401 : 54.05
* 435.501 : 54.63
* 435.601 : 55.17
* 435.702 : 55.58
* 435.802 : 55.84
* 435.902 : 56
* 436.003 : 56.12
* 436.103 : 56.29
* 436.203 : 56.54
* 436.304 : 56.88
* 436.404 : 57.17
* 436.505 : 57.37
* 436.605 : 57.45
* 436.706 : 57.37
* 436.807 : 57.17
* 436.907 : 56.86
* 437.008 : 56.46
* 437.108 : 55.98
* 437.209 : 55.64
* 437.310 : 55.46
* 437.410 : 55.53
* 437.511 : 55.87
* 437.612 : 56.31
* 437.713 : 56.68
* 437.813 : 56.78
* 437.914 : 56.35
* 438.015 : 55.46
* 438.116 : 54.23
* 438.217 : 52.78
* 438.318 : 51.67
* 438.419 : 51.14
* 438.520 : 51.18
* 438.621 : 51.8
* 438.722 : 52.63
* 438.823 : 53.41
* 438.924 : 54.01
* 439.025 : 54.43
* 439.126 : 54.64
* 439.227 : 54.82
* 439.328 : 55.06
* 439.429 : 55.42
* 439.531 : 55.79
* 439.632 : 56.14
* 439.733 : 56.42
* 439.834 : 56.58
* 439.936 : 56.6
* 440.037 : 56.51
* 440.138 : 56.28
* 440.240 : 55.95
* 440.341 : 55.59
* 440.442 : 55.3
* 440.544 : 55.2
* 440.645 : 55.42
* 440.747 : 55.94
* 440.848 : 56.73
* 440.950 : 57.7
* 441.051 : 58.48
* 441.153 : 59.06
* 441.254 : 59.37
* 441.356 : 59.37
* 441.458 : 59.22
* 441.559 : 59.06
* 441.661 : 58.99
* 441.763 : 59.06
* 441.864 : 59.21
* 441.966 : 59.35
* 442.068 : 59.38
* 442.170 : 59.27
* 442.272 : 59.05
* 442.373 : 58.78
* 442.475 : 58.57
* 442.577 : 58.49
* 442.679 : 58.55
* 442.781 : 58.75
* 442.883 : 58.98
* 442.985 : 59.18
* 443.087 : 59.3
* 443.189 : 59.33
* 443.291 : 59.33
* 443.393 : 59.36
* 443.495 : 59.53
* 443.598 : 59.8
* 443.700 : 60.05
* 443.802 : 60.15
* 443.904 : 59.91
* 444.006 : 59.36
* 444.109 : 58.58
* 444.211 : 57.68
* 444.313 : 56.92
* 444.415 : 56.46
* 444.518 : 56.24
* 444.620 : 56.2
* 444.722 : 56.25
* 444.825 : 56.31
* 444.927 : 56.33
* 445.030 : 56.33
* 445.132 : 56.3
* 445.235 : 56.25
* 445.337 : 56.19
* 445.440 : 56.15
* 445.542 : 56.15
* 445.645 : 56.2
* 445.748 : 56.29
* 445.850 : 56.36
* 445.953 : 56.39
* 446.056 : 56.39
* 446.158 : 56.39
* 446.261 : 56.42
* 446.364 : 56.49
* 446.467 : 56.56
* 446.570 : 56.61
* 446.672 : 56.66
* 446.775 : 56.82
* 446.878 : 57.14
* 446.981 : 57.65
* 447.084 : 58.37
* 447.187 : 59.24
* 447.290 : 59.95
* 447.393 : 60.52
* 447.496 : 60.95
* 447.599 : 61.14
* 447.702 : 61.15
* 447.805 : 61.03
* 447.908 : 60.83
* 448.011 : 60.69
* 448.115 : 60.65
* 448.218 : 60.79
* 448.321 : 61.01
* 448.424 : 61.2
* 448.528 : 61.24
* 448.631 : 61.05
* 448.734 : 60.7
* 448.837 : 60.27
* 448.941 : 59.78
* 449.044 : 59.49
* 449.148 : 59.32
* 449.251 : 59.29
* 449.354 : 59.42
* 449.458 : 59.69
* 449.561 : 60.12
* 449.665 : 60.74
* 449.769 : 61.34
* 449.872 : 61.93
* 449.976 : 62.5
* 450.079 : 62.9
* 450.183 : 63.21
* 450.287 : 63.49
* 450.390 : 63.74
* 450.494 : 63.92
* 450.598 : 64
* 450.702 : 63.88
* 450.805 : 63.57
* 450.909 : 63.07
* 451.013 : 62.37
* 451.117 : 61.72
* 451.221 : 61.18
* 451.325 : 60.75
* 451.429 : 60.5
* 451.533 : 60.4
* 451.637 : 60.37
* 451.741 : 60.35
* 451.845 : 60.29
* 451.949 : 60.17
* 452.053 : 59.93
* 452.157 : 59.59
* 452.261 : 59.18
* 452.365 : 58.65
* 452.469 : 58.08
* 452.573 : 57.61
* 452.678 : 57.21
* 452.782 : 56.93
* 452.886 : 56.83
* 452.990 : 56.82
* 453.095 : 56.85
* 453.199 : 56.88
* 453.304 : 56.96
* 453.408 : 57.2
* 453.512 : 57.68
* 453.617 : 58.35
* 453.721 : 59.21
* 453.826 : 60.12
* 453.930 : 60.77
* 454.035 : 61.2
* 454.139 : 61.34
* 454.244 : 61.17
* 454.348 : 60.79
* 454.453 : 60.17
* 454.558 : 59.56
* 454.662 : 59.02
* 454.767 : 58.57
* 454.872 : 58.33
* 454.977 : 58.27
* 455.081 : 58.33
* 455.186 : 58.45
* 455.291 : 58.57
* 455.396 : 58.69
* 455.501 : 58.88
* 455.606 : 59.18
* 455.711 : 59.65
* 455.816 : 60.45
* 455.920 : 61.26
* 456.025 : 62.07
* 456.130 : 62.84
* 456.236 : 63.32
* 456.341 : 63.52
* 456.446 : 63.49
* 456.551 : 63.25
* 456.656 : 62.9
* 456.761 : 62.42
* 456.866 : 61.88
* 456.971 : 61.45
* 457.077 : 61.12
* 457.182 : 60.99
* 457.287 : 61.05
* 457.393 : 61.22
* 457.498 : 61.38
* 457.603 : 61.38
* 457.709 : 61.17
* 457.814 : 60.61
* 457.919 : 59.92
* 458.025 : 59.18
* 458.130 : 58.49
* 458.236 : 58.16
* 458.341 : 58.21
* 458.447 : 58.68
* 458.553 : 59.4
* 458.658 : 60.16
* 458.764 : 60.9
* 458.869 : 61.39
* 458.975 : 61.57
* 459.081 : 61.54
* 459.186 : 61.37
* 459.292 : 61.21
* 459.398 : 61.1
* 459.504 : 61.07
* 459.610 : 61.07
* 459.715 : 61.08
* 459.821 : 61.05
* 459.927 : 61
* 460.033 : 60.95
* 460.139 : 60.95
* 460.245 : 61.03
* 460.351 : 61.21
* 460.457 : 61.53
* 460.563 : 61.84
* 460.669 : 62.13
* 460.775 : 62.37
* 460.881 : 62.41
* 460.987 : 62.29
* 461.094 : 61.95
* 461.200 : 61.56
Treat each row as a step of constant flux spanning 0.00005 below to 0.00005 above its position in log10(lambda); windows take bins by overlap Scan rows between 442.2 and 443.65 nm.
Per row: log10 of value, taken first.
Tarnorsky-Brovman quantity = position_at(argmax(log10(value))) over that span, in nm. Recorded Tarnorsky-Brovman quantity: 443.598 nm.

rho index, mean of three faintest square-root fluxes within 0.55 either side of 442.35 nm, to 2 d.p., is 7.65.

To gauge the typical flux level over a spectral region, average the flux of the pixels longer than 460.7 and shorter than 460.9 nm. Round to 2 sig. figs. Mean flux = 62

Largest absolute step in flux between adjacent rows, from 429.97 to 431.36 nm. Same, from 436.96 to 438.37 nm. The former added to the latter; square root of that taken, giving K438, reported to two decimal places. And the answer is 1.89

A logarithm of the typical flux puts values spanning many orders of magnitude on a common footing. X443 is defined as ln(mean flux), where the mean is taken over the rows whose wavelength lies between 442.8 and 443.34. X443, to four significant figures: 4.081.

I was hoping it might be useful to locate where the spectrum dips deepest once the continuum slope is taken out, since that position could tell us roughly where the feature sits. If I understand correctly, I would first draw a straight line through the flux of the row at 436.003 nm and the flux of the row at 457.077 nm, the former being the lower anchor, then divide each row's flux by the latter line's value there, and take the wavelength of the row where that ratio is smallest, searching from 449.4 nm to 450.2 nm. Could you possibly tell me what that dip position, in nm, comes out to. 449.458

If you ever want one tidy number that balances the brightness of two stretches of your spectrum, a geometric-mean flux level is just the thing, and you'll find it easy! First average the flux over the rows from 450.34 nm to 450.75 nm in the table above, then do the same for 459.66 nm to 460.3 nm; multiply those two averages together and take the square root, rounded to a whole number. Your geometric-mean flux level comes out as 62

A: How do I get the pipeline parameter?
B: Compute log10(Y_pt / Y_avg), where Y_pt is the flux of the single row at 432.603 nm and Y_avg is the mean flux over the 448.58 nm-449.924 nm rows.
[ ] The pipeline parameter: -0.061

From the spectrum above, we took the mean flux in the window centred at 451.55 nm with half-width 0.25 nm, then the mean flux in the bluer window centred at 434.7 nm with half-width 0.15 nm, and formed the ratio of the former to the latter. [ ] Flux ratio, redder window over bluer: 1.15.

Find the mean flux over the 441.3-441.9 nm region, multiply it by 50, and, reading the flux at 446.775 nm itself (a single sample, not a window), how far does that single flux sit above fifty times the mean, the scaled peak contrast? -2901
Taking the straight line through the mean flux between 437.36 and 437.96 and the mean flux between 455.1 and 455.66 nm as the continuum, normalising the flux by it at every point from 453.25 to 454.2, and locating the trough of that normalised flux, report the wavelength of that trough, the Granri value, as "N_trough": 453.304 nm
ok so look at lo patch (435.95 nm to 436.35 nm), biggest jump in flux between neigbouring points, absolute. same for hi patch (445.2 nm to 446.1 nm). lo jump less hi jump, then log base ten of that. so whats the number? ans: -0.60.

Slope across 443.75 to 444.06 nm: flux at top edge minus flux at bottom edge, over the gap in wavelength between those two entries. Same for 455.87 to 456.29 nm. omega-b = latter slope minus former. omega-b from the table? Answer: 10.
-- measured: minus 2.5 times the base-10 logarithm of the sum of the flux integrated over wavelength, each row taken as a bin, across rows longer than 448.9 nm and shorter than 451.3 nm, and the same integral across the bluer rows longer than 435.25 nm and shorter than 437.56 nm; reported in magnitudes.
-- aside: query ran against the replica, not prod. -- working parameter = -6.11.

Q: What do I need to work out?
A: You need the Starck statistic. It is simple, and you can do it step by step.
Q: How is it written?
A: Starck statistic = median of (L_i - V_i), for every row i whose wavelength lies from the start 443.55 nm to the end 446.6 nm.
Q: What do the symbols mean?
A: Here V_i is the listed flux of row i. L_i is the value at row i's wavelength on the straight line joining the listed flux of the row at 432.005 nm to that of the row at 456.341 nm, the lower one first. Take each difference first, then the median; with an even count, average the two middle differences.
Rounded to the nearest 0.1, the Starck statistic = 3.9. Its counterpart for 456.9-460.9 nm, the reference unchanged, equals 3.3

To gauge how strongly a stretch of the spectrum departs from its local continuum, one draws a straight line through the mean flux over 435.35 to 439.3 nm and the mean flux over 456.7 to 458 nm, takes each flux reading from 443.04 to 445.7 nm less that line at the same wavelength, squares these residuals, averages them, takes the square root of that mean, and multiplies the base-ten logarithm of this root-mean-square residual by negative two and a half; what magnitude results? -0.66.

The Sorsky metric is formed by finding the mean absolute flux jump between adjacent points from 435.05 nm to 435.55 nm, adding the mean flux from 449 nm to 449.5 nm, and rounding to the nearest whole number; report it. 60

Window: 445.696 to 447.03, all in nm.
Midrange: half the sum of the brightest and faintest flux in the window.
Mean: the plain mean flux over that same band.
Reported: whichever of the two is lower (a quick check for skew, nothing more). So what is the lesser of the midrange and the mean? 57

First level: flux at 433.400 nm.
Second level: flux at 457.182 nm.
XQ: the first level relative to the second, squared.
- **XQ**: 0.81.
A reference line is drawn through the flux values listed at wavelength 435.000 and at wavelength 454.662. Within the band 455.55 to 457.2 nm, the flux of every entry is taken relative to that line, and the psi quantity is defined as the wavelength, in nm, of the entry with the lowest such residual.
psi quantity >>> 455.606 nm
